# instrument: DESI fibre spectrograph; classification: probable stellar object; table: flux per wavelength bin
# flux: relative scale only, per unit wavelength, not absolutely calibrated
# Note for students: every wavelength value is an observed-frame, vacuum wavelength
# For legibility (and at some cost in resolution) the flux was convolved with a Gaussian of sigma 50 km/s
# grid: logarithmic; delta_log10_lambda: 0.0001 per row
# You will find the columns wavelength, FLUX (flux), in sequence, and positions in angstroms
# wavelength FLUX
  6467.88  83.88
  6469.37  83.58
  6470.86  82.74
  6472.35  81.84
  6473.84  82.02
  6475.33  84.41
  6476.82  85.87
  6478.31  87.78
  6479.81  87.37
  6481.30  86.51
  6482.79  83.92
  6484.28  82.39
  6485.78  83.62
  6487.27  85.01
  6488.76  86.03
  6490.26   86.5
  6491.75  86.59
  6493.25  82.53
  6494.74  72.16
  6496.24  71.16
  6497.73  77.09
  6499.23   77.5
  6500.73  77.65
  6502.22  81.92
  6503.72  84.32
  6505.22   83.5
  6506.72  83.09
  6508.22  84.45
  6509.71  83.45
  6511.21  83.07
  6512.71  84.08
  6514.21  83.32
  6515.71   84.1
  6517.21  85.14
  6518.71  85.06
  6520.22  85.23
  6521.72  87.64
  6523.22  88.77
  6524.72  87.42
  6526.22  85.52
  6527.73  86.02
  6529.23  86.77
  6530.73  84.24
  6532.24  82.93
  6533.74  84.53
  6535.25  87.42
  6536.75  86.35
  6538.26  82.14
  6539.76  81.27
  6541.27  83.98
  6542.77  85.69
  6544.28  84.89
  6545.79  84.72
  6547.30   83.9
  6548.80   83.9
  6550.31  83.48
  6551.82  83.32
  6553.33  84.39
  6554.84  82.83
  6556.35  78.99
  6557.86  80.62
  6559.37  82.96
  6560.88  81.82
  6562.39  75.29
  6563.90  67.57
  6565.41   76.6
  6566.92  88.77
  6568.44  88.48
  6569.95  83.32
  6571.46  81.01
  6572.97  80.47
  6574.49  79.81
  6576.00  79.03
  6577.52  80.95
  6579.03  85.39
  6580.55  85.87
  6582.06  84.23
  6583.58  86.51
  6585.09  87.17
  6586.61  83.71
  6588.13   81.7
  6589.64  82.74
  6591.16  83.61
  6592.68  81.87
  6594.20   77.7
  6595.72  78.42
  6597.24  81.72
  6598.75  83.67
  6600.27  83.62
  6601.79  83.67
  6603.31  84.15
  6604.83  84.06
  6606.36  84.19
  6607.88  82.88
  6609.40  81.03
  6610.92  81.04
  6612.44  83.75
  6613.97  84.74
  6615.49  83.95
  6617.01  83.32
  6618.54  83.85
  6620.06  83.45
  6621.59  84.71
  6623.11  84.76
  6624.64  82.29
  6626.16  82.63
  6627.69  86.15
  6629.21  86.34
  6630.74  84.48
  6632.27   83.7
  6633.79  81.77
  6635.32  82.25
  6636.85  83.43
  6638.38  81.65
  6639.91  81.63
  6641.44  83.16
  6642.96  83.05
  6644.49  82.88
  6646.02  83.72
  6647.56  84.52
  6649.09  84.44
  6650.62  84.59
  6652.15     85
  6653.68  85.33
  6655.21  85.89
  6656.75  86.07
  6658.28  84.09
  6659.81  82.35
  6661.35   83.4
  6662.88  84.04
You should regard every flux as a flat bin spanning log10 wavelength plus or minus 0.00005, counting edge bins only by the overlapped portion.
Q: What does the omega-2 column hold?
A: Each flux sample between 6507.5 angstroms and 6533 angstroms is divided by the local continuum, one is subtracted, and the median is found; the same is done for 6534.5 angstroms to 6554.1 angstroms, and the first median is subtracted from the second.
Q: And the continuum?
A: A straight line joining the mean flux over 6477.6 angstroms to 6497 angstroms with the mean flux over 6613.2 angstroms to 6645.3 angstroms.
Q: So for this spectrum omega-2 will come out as -0.014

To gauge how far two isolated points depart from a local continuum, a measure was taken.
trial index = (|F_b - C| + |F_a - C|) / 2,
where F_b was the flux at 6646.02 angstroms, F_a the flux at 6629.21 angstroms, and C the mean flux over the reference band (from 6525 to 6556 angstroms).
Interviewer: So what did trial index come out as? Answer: 1.3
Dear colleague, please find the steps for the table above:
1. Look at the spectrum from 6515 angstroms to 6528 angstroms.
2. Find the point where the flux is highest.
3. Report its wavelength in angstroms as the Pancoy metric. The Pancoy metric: 6523.22 angstroms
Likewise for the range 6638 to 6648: 6647.56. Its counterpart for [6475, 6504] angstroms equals 6478.31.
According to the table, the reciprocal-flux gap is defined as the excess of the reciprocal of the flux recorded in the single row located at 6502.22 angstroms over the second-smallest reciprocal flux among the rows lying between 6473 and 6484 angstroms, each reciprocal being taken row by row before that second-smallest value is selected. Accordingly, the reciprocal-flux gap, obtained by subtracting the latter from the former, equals 0.0008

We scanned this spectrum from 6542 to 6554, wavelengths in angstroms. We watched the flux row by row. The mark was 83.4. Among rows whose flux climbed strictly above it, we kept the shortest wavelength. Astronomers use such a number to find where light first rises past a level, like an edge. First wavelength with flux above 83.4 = 6542.77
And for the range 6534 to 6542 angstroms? 6535.25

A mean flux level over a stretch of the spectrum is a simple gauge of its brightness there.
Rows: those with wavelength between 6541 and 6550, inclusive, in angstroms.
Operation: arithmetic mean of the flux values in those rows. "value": 84.5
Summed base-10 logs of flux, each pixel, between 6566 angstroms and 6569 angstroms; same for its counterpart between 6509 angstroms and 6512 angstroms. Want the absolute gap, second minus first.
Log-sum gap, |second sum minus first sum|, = 0.054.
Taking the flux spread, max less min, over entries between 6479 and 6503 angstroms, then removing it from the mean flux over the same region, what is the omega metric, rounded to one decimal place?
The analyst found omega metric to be 65.5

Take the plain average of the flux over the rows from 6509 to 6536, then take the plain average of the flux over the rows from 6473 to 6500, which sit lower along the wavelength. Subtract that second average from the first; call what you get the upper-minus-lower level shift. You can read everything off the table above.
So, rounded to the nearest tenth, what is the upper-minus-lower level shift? 2.6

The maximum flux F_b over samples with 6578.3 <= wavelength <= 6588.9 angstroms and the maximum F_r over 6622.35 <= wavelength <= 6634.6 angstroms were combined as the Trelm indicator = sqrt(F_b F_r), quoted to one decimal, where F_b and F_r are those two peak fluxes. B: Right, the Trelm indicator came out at 86.8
